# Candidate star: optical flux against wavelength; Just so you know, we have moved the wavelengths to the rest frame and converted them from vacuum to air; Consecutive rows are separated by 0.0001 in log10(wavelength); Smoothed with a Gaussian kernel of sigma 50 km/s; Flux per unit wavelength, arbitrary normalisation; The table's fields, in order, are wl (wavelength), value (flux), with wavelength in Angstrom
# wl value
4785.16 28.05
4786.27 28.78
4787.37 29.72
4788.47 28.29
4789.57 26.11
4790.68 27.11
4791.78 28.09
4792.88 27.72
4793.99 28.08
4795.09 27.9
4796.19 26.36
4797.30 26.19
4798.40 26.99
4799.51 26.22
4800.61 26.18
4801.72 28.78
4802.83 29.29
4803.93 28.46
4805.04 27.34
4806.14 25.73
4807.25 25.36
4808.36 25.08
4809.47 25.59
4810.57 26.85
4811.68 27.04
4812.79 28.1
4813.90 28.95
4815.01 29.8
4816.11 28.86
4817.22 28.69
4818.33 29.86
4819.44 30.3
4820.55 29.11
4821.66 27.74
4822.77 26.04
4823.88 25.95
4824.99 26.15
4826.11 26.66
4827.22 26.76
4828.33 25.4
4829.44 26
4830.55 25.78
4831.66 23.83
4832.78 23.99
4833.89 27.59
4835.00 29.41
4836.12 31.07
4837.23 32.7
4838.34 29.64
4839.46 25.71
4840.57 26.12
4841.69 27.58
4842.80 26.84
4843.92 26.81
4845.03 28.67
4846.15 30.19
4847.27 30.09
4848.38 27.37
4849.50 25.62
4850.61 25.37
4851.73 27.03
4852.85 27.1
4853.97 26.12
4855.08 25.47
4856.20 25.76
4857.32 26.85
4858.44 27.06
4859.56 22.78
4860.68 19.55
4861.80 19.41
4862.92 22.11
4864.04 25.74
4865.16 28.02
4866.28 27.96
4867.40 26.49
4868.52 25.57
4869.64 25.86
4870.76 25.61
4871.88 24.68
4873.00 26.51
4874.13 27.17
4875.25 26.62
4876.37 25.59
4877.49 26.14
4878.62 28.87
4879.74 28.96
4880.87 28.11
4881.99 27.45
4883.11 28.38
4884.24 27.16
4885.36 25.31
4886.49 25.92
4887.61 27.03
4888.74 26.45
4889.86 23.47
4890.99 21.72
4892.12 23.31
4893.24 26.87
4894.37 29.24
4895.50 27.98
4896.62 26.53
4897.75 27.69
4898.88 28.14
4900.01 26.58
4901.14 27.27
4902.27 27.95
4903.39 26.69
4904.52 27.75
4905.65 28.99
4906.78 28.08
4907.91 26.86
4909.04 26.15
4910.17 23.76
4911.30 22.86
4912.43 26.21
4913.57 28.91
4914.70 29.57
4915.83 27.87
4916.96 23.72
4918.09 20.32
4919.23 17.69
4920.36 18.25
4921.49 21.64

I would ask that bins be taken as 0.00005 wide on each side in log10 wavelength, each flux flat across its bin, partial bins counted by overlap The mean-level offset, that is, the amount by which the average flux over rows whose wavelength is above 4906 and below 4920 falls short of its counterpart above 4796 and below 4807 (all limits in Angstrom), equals 2.0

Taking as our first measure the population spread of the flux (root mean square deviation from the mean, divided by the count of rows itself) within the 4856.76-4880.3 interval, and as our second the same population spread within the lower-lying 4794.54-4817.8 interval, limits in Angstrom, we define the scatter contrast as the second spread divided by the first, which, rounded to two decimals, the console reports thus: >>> 0.54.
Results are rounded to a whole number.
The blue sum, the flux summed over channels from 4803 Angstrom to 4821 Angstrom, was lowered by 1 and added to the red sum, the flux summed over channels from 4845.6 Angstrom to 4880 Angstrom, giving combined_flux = 1252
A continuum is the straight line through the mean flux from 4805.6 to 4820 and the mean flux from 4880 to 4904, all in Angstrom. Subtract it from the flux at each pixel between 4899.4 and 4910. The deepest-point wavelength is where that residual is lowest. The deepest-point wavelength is 4909.04 Angstrom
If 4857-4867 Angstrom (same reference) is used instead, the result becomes 4861.80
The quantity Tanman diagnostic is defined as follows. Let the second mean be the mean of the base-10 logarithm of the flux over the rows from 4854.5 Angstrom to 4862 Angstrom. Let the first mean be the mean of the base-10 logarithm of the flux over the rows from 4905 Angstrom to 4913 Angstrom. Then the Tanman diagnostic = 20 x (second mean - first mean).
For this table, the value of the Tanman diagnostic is -0.8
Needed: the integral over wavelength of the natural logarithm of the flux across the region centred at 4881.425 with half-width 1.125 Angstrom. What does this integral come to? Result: 7.5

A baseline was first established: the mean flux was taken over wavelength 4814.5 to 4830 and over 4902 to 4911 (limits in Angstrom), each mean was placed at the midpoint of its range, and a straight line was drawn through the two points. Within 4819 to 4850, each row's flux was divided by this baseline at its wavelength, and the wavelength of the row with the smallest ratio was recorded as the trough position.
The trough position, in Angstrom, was 4831.66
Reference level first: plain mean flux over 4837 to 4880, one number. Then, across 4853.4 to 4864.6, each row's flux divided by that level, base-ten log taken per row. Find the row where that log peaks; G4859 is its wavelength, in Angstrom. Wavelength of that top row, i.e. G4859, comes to 4858.44 Angstrom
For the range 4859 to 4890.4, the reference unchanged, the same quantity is 4879.74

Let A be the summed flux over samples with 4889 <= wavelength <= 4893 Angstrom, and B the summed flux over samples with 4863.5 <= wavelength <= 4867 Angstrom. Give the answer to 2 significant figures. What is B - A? 13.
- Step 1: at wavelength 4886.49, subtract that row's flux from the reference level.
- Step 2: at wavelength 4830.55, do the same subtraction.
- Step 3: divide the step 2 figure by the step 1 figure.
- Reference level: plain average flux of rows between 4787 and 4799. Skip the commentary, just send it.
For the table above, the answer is 1.1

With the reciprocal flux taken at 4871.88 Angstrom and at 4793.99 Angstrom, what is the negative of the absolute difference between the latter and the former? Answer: -0.0049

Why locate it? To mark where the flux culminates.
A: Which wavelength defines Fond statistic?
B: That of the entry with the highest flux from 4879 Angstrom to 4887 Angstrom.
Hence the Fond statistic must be 4879.74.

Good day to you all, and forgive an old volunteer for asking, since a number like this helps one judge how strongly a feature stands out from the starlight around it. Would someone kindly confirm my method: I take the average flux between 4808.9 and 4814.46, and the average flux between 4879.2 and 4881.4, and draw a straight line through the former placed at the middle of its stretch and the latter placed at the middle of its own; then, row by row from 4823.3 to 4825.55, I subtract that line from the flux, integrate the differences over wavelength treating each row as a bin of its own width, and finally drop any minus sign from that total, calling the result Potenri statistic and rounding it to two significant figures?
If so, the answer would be 3.3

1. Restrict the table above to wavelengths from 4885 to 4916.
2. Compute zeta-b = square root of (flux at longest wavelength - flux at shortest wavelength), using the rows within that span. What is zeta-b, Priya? 1.60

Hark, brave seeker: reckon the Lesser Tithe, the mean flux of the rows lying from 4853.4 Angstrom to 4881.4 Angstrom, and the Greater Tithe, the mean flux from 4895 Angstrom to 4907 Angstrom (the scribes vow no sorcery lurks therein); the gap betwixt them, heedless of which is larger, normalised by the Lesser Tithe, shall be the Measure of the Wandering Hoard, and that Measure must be 0.073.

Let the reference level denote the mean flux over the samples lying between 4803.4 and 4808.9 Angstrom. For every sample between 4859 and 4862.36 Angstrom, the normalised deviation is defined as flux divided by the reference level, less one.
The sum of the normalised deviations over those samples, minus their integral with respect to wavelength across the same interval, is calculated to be 0.079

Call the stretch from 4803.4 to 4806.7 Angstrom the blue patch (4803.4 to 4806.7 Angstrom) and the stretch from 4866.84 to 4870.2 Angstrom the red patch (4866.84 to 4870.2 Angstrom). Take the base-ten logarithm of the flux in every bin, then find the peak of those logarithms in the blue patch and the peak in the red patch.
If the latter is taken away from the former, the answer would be 0.03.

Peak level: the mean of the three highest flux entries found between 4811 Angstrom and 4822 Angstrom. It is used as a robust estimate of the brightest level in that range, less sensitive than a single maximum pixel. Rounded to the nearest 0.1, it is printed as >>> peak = 30.0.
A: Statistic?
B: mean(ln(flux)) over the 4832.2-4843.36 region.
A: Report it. 3.33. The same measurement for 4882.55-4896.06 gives 3.26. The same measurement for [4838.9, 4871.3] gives 3.25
